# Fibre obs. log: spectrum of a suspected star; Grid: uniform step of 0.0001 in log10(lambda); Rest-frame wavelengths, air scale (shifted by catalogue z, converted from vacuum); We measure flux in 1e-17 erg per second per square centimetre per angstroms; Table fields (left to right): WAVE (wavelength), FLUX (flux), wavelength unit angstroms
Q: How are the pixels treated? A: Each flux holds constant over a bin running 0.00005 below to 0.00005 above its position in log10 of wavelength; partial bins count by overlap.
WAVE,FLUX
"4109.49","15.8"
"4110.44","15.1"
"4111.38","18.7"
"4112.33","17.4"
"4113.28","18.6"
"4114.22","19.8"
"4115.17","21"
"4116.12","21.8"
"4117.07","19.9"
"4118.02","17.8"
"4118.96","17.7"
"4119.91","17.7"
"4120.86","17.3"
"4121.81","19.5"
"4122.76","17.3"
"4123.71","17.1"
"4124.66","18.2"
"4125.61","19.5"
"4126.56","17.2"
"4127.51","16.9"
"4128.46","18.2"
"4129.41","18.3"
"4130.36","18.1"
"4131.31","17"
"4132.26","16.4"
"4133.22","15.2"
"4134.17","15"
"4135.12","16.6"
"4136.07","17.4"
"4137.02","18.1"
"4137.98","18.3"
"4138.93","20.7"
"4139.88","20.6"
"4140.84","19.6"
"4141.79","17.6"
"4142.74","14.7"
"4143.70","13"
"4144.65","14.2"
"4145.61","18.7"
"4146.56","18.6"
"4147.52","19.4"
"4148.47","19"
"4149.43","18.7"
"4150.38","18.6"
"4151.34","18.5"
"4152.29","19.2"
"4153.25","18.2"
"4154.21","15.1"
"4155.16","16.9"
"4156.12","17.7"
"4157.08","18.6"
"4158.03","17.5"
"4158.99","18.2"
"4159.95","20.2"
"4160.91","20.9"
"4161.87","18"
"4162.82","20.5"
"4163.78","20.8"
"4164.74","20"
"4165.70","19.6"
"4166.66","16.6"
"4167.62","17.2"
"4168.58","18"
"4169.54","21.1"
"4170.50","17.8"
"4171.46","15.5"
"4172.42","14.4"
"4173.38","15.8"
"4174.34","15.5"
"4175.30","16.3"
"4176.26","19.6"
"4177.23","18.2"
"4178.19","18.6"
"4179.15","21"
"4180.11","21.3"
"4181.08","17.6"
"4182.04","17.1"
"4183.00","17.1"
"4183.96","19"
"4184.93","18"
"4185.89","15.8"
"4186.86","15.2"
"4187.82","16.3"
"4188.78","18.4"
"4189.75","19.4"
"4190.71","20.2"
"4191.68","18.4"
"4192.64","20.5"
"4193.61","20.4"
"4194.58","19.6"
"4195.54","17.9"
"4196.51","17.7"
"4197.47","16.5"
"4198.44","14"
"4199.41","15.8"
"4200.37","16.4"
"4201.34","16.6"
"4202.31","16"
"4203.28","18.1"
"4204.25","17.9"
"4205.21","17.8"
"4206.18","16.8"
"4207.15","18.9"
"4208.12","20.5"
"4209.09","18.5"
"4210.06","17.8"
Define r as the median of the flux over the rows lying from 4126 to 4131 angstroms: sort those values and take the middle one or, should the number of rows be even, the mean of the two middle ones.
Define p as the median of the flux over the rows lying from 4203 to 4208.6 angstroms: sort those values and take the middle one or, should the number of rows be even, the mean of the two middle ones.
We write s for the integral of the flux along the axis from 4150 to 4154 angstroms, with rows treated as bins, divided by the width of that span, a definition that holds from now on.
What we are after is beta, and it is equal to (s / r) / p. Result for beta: 0.056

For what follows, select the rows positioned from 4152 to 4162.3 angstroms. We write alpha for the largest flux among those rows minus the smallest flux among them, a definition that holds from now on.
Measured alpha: 5.8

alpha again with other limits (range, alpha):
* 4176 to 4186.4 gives 5.5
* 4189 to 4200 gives 6.5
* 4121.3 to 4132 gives 2.6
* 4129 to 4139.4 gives 5.7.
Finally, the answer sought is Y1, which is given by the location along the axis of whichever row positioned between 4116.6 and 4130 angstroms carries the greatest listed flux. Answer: 4117.07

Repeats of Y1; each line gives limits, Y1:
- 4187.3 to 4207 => 4192.64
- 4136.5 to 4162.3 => 4160.91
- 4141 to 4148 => 4147.52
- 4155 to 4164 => 4160.91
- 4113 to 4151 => 4116.12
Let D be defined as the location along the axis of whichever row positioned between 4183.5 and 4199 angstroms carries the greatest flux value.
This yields 4192.64 angstroms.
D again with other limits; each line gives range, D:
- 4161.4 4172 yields 4169.54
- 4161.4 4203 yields 4180.11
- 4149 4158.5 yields 4152.29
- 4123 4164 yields 4160.91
